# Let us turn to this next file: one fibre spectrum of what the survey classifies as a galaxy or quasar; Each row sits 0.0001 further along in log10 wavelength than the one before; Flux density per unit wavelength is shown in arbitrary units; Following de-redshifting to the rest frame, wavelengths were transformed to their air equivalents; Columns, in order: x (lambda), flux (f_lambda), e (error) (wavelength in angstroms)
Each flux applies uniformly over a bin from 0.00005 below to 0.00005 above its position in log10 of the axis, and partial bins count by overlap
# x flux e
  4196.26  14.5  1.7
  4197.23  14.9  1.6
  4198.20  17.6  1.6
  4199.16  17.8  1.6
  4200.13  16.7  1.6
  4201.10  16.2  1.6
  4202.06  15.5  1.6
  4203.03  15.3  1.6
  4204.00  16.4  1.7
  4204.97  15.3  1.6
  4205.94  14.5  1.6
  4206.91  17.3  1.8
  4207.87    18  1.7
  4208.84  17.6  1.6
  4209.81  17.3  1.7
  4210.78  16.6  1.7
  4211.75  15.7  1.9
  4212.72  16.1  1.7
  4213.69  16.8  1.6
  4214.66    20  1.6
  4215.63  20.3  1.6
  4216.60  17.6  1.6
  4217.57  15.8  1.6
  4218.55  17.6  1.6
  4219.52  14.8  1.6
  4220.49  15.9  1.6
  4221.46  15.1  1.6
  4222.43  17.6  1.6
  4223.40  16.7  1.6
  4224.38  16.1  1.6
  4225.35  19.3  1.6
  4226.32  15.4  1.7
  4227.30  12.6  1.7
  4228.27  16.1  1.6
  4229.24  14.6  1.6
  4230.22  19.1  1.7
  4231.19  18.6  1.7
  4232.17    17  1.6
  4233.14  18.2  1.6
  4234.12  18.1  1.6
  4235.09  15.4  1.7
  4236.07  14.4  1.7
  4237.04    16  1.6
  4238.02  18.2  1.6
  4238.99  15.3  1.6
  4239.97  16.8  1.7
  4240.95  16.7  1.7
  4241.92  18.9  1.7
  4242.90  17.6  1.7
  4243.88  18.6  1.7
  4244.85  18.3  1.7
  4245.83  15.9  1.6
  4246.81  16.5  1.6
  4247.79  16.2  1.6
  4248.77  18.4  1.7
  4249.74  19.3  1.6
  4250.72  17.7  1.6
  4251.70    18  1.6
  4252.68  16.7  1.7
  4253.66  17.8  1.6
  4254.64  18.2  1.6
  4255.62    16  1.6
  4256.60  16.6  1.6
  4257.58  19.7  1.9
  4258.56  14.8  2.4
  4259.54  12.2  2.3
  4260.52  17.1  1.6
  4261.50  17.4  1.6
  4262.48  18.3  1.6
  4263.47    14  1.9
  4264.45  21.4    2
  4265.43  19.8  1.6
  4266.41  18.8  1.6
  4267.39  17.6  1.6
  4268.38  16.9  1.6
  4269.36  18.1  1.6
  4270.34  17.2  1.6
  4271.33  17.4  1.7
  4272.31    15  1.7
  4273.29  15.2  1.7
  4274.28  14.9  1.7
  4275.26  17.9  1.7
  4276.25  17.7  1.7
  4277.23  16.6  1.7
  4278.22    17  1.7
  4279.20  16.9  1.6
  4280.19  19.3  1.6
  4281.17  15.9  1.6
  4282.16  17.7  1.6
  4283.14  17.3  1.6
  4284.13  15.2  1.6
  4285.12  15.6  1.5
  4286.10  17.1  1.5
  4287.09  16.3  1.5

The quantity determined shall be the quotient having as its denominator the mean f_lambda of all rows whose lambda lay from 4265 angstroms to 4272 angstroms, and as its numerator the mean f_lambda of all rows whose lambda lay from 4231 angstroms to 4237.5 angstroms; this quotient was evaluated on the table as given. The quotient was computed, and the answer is 0.94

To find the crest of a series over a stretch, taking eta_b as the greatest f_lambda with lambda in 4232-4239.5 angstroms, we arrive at 18.2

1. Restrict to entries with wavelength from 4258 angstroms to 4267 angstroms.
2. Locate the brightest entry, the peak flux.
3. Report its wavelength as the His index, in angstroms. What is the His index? 4264.45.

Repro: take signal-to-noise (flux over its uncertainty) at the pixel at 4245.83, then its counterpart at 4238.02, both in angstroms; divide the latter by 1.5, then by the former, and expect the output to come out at 0.76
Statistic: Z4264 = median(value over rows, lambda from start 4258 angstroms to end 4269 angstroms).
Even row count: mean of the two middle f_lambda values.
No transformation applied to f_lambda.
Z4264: 17.4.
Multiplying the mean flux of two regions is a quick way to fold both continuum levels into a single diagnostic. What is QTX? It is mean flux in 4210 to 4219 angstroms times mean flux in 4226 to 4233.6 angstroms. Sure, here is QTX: 286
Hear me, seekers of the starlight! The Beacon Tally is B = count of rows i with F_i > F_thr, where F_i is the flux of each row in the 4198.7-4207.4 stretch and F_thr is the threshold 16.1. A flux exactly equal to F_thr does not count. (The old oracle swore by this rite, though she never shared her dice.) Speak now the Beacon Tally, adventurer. 5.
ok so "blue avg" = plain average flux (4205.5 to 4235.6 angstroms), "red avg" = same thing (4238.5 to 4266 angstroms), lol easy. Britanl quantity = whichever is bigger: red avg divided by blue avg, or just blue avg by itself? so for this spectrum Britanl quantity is 16.8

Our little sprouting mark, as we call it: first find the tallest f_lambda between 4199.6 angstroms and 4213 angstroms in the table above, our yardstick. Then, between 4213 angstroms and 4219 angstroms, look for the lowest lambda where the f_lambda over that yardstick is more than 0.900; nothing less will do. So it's 4213.69 angstroms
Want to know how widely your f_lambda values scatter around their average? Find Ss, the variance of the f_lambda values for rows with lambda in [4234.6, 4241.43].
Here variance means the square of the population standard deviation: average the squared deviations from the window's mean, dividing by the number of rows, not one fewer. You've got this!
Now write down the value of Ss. 1.3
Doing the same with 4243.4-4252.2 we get 1.2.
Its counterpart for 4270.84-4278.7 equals 1.4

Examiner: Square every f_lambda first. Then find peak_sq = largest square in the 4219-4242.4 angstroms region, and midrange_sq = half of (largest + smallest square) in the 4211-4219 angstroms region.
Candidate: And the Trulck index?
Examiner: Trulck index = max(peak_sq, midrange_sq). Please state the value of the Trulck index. 372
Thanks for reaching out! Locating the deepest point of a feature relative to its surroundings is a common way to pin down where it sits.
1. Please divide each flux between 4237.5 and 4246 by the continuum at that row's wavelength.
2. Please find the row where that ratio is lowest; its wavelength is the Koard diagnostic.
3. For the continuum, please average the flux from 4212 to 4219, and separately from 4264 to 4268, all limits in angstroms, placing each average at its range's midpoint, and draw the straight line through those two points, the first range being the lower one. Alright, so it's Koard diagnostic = 4238.99 angstroms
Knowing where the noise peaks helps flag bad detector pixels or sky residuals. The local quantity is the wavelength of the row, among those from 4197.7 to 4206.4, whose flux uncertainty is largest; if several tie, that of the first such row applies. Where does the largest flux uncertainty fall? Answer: 4204.00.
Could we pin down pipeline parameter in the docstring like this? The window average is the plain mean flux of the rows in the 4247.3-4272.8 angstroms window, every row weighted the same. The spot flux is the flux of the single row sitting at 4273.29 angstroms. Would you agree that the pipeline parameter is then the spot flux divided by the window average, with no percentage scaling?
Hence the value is 0.88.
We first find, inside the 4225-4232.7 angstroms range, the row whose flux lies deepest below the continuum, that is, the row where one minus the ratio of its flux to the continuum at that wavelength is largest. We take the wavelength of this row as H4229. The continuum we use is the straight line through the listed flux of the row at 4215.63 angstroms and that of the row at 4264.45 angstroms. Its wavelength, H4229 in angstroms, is 4227.30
